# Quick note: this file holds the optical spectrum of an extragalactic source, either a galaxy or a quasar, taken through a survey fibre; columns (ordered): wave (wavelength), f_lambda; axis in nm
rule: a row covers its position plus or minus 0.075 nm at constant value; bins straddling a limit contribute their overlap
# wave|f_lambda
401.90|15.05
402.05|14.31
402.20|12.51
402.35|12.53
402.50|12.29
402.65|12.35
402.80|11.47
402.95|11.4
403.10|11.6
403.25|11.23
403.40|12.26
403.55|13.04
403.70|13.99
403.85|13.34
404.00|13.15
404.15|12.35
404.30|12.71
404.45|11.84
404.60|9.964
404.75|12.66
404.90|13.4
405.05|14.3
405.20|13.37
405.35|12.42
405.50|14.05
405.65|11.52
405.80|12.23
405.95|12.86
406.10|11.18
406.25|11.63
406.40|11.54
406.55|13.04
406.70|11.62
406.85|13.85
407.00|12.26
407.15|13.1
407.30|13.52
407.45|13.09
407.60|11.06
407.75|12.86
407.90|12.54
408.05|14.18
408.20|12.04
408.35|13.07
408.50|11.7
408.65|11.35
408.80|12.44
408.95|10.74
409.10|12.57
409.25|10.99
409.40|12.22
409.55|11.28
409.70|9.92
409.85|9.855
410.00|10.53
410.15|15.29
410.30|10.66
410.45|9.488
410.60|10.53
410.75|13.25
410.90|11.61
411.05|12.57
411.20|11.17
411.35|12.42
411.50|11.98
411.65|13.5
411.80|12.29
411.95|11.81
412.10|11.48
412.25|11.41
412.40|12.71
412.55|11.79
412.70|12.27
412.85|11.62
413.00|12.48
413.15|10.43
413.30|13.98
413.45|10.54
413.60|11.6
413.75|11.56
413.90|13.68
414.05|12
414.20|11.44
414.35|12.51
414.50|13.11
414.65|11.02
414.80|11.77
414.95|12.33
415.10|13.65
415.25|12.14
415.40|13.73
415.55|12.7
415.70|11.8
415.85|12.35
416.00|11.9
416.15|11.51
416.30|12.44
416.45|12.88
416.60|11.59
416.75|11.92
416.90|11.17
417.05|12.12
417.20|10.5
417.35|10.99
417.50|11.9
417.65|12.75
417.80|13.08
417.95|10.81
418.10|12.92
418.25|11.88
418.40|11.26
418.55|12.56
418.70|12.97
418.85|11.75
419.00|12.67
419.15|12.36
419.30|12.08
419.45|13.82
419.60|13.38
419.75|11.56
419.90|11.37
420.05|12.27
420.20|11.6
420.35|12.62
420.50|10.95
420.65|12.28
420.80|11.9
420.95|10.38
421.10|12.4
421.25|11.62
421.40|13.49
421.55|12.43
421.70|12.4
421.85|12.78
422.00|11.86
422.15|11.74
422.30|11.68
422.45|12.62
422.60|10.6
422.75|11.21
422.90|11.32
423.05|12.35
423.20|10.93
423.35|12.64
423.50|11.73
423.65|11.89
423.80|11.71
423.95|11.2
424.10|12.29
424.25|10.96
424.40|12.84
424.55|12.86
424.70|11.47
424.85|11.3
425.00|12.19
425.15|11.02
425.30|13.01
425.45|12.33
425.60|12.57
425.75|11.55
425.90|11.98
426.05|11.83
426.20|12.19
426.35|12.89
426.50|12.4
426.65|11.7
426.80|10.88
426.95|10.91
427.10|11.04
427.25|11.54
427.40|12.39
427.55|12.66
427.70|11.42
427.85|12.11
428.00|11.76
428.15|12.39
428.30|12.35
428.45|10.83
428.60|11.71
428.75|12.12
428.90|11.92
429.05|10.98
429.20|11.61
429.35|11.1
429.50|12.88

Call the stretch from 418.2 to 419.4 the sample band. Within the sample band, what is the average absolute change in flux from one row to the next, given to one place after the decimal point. 0.7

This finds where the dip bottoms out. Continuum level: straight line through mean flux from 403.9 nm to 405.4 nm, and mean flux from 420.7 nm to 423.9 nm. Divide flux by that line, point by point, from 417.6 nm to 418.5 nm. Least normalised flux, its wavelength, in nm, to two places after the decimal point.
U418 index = 417.95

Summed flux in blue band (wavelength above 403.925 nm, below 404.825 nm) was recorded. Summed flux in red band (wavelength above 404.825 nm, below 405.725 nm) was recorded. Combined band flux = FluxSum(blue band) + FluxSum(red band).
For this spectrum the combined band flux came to 152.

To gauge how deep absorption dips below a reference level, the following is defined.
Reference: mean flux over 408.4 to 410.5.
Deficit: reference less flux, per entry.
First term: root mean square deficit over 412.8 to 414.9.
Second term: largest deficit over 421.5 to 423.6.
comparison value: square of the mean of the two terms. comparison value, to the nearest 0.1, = 1.0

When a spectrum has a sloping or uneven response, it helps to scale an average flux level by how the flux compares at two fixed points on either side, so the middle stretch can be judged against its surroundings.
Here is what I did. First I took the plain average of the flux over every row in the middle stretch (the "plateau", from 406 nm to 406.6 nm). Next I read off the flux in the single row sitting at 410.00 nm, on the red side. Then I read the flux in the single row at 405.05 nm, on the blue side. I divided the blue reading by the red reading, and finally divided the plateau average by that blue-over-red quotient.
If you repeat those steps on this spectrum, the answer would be 8.7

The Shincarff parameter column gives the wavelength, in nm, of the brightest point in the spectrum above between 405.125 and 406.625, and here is 405.50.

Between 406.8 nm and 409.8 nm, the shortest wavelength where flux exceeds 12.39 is 406.85 nm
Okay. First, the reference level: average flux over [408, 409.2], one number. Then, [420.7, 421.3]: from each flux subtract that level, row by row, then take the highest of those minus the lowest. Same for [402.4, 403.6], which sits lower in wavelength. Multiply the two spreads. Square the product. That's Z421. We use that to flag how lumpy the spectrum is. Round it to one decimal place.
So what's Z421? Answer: 13.4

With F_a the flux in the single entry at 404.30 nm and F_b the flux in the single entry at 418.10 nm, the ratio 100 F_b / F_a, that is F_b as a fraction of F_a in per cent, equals 102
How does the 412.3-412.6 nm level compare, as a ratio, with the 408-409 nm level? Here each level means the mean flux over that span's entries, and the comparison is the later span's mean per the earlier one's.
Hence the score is 1.00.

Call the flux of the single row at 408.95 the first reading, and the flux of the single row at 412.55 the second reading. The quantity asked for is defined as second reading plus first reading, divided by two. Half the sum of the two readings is 11.3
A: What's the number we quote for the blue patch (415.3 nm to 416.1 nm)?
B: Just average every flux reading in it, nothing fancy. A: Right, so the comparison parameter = 12.5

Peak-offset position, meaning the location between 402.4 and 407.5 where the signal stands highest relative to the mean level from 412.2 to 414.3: 405.05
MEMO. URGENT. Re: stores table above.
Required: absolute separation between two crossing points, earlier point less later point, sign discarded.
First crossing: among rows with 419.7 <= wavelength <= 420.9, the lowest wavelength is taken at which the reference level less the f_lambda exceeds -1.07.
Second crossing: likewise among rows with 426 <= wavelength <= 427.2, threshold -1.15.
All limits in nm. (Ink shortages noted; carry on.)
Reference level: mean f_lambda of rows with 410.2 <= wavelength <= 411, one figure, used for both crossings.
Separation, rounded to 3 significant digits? 6.30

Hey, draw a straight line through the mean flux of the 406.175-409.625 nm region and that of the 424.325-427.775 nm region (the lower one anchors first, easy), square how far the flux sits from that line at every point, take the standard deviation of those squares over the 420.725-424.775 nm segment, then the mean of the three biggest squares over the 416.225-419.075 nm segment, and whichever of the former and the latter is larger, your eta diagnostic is 1.9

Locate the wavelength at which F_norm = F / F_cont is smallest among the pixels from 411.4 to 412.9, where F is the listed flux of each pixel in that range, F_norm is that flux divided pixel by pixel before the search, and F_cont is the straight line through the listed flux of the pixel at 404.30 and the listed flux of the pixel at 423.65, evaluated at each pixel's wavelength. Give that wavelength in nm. 412.25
